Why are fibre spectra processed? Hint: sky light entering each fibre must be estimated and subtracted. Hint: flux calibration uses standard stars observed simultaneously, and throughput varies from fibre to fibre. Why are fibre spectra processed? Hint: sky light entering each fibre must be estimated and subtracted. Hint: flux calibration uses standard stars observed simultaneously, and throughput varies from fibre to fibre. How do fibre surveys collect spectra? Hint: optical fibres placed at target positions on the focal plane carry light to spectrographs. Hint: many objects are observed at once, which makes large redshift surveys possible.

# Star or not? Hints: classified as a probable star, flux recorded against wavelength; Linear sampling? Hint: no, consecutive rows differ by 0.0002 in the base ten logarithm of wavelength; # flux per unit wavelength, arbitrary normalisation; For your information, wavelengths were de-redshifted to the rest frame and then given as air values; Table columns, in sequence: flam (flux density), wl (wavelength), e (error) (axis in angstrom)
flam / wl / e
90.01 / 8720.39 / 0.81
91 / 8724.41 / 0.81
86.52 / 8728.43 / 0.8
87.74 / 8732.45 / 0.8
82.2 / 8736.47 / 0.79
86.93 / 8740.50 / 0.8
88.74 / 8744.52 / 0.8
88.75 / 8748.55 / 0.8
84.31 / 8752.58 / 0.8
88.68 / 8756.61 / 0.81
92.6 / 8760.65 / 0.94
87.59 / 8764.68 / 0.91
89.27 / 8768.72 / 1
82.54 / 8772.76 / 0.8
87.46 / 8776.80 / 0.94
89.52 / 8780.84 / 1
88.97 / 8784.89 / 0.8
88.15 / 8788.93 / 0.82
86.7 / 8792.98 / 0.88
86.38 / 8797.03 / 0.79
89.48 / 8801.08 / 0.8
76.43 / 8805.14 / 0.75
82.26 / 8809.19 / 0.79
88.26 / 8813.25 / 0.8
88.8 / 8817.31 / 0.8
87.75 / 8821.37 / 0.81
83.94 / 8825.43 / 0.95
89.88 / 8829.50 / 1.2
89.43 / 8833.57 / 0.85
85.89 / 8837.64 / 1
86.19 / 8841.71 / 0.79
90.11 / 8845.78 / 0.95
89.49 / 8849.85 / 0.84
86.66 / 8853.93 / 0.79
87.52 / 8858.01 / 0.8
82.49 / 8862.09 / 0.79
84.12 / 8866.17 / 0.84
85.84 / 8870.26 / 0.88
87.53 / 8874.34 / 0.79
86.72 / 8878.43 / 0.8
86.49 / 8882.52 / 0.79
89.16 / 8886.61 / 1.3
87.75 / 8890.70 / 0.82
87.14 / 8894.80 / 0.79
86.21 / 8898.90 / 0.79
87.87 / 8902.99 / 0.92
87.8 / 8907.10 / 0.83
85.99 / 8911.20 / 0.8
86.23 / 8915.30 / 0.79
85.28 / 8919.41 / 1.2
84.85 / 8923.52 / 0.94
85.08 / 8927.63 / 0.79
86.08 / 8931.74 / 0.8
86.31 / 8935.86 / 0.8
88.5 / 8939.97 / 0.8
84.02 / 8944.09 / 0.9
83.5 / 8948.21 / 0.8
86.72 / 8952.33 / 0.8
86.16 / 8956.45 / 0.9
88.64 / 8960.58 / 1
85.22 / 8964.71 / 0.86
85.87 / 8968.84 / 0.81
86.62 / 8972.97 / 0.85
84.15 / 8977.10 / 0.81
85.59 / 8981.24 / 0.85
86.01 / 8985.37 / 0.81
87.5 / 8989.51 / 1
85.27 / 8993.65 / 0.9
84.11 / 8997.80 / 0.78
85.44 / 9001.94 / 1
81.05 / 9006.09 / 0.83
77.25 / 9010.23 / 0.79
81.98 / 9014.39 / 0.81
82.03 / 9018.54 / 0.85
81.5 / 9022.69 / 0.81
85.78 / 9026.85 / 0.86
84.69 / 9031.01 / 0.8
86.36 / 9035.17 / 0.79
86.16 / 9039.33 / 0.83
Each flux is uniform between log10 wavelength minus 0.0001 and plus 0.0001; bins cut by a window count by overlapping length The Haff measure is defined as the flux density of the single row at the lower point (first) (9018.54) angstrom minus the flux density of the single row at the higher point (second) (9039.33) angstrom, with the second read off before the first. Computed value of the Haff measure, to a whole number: -4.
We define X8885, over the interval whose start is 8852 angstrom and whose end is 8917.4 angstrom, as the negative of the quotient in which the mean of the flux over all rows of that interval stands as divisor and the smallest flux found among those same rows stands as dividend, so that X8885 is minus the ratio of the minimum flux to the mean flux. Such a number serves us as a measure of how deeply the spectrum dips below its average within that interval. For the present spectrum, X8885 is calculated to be -0.95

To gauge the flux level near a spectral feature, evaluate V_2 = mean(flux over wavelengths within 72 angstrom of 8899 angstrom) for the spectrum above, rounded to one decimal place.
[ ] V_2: 86.6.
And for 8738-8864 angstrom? 87.1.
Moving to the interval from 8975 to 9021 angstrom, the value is 83.7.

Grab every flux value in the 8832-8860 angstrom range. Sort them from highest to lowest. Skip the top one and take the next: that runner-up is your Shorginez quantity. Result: 89.49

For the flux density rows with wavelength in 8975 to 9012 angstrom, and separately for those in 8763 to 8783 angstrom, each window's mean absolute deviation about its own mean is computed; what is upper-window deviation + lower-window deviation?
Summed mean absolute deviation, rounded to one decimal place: 4.1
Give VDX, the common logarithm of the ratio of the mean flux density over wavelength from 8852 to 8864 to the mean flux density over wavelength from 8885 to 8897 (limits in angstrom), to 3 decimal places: -0.012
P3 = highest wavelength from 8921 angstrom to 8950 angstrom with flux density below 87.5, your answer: 8948.21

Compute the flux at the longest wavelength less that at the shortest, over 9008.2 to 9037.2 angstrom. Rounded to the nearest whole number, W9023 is 9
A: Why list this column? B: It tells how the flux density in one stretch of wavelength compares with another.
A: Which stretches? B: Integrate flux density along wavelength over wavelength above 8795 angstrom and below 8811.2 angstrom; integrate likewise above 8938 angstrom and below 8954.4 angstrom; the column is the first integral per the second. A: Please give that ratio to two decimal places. 0.96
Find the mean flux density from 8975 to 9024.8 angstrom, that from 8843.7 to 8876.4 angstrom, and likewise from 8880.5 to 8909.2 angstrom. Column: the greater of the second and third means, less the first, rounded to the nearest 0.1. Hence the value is 4.0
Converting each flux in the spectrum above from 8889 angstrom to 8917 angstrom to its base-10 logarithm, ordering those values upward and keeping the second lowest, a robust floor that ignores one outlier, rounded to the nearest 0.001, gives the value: 1.936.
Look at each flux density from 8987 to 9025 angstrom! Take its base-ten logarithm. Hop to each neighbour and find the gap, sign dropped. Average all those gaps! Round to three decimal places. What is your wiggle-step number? 0.012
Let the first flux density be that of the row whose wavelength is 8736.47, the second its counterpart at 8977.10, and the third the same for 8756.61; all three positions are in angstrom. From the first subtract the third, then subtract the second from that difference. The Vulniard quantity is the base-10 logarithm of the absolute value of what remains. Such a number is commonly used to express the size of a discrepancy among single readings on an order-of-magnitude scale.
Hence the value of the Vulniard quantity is 1.96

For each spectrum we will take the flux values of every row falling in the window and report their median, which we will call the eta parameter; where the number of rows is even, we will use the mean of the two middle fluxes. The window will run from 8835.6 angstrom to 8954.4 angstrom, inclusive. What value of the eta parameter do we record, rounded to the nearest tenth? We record 86.3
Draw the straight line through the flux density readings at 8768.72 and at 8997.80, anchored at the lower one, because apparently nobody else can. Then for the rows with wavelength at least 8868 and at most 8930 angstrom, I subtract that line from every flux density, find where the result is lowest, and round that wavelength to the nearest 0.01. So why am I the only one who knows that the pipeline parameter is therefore 8870.26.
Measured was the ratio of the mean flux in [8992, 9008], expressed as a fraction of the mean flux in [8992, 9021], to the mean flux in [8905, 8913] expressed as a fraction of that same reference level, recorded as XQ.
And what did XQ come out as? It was 0.966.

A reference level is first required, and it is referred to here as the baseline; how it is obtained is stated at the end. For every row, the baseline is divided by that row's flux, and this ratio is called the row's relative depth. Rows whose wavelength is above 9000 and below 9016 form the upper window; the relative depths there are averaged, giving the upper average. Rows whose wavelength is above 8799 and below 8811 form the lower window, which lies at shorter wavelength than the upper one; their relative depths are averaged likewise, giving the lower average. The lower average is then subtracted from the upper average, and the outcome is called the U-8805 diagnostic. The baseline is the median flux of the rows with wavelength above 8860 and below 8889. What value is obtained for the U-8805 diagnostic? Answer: 0.014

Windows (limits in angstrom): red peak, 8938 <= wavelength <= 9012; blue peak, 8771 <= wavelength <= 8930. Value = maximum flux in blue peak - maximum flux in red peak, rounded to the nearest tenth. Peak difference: 1.5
